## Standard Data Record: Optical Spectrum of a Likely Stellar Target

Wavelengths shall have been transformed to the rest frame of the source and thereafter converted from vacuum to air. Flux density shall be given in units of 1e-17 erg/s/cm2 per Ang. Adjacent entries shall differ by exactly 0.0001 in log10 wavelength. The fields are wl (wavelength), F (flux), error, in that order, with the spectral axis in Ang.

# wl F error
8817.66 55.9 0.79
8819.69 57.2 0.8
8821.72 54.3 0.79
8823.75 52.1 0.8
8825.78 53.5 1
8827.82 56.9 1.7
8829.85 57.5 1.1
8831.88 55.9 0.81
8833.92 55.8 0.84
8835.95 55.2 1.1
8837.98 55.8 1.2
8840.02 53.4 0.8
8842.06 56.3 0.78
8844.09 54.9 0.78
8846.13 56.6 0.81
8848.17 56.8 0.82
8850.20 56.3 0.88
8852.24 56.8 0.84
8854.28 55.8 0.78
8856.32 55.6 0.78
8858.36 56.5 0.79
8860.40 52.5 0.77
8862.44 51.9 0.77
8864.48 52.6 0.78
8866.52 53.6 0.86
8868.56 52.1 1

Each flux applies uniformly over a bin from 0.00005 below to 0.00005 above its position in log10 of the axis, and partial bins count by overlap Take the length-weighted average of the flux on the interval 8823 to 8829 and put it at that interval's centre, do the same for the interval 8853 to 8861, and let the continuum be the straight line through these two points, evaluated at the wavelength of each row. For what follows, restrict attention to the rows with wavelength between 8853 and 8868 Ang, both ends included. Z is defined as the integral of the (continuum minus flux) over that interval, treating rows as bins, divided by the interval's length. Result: 1.3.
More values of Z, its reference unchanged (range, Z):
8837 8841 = 0.1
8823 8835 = -0.9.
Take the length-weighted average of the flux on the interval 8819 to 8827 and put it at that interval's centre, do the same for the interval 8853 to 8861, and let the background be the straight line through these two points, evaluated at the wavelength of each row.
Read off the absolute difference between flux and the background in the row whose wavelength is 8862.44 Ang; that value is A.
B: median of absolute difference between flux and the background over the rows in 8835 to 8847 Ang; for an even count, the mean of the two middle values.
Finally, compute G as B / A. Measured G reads 0.35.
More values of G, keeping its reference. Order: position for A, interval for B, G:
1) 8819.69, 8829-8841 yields 0.42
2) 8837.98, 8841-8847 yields 1.33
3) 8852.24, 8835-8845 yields 0.67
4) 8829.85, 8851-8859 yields 0.29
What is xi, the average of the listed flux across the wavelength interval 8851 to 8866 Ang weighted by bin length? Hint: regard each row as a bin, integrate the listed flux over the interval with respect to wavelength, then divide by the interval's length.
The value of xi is 54.5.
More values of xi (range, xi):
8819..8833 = 55.3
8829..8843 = 55.7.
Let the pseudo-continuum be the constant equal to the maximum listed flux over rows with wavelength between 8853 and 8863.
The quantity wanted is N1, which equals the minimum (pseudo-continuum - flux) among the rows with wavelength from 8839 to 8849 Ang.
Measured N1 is -0.3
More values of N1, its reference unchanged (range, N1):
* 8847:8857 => -0.3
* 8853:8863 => 0.0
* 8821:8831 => -1.0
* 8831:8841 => 0.6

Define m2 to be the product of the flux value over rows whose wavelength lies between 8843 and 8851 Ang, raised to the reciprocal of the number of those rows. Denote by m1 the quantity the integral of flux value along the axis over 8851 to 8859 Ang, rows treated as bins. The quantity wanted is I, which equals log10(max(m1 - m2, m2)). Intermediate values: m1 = 449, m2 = 56.1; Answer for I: 2.59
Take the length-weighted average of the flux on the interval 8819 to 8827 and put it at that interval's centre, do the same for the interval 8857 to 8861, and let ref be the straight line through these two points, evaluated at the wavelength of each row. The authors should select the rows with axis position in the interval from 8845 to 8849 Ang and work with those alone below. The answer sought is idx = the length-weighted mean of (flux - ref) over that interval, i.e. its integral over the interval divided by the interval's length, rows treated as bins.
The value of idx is 2.0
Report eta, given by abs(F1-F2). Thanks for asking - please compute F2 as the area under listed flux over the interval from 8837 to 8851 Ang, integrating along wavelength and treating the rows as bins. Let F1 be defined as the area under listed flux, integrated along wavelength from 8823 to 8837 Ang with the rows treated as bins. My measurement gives 5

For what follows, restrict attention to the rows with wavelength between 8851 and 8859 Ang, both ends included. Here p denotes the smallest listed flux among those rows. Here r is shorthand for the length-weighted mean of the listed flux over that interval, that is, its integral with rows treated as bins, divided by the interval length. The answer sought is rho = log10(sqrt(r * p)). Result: 1.75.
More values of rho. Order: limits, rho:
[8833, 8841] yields 1.73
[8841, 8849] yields 1.74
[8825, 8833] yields 1.74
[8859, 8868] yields 1.72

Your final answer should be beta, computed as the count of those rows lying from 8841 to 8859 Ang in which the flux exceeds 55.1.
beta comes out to 8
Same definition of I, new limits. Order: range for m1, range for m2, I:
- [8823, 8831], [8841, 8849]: 2.59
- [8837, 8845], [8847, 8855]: 2.58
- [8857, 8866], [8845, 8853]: 2.63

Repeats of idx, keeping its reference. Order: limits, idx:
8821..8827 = -0.8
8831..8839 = 1.3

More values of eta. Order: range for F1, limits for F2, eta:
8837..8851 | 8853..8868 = 31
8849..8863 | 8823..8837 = 2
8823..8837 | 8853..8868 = 36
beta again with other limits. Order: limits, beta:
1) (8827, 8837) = 5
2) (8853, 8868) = 3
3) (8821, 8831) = 2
